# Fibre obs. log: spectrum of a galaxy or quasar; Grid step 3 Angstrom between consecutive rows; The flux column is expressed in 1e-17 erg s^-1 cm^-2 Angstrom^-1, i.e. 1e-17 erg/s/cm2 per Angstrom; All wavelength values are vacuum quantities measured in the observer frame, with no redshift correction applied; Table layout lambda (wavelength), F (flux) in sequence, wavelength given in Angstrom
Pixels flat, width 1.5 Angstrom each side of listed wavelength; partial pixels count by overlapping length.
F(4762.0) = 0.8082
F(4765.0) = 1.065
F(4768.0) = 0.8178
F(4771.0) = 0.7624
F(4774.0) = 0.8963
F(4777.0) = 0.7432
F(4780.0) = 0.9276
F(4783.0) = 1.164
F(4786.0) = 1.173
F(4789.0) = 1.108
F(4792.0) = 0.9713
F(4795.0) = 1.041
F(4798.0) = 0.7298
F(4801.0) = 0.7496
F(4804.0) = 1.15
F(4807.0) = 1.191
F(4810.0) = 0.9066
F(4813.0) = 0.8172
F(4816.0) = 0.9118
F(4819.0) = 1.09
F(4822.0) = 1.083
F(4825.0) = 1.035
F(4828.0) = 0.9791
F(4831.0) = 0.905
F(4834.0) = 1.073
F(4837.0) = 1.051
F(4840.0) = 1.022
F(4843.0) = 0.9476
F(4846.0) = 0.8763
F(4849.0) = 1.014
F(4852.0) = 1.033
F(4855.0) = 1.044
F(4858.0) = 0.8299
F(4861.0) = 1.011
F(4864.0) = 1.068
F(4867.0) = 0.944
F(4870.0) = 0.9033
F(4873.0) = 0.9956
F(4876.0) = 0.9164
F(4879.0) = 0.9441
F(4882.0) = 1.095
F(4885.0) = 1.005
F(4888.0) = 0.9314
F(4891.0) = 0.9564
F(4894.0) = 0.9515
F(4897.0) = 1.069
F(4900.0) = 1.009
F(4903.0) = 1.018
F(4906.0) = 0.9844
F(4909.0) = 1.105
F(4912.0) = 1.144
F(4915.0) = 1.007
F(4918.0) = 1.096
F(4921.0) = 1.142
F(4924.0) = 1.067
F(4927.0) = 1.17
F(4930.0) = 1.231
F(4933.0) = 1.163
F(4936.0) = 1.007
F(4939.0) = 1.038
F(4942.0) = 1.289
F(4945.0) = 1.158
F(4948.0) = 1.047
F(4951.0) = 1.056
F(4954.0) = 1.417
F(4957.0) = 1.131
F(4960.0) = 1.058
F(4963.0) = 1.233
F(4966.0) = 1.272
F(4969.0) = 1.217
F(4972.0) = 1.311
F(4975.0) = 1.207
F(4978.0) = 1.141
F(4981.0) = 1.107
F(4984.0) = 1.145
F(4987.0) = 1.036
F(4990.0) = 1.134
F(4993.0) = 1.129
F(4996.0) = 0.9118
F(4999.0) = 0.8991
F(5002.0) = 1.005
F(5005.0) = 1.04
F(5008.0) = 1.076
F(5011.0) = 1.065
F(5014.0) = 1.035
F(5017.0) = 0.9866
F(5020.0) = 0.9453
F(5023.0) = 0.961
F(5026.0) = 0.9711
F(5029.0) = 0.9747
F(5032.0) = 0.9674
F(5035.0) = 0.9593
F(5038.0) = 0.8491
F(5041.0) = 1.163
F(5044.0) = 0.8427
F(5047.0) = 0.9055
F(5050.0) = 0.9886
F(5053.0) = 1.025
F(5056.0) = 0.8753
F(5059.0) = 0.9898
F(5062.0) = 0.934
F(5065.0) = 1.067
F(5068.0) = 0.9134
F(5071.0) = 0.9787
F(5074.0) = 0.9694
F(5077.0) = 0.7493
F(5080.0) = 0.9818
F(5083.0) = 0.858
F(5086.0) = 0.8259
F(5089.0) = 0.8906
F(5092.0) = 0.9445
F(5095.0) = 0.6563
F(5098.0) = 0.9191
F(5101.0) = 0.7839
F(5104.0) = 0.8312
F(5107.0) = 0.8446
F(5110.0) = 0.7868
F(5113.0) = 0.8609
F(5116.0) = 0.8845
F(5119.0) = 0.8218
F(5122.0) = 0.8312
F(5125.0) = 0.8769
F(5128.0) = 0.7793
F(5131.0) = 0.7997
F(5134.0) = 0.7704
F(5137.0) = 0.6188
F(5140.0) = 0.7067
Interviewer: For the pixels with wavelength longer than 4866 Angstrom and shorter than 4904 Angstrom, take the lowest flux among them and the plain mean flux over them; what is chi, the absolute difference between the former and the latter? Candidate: 0.077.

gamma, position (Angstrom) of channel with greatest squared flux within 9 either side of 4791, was 4786.0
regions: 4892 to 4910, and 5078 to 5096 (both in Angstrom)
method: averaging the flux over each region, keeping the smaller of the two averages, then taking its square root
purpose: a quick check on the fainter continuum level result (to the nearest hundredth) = 0.93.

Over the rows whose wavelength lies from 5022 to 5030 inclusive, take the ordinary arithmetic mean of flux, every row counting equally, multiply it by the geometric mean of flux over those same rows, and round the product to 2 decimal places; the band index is 0.94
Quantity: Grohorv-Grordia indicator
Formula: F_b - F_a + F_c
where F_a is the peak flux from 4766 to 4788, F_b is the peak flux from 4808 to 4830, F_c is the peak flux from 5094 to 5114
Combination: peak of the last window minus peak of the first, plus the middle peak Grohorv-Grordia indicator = 0.84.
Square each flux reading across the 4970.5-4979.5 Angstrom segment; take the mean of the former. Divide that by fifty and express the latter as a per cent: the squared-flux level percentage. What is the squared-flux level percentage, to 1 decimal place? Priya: 3.0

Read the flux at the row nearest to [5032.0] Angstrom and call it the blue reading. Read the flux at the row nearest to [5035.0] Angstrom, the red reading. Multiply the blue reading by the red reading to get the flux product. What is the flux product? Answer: 0.93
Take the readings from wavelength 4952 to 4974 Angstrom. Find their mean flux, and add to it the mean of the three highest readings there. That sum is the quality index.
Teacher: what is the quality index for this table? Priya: 2.6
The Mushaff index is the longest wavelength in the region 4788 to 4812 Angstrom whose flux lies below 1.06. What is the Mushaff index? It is 4810.0 Angstrom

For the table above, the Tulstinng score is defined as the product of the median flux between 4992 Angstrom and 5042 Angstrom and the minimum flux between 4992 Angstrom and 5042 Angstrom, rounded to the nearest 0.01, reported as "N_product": 0.83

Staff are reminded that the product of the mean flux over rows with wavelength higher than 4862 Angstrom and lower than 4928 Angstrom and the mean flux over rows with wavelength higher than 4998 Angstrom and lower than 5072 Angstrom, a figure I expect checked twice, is 1.00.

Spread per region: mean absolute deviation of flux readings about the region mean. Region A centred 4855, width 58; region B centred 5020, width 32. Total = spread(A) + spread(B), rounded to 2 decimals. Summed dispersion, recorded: 0.10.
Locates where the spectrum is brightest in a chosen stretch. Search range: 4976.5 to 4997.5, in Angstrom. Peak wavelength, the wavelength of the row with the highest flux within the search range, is 4984.0 Angstrom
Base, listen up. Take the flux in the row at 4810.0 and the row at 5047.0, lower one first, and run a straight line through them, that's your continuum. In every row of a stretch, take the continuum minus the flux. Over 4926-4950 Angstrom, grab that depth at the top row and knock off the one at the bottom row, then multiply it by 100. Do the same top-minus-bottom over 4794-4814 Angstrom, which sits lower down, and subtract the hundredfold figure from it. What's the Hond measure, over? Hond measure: -12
